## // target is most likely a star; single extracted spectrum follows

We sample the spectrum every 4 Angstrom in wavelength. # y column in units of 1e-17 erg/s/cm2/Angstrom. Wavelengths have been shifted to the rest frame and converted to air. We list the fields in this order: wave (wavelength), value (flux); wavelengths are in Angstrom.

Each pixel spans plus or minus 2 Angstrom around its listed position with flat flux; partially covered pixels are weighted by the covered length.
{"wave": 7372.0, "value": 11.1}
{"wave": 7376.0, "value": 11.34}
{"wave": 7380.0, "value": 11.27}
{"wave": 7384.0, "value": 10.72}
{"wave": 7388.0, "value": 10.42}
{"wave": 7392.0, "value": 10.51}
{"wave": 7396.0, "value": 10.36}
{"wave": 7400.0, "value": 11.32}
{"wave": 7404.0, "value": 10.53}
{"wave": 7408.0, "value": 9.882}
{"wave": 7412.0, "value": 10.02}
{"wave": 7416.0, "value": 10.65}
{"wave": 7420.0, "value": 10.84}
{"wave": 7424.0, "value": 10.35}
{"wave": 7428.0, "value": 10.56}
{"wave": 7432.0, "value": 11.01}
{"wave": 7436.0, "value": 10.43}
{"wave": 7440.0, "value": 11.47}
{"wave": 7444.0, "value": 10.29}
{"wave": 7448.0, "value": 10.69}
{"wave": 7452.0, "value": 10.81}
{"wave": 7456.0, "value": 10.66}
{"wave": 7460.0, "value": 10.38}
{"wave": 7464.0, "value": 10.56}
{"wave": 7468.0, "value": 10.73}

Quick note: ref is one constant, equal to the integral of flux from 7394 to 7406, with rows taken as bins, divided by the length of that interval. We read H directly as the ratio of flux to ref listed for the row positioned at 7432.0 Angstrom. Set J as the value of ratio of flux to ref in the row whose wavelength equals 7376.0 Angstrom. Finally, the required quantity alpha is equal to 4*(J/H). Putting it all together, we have 4.12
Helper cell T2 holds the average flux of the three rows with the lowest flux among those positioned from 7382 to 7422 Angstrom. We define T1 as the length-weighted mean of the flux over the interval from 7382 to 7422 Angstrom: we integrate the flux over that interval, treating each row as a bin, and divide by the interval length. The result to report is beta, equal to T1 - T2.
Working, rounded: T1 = 10.5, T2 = 10.1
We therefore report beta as 0.44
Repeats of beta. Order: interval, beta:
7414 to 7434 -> 0.16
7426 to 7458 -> 0.31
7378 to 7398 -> 0.23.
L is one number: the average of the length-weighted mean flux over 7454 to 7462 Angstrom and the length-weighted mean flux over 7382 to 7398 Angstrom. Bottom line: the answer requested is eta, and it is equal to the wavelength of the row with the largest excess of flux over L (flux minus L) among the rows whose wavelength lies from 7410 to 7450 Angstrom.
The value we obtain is 7440.0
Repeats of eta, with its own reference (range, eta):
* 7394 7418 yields 7400.0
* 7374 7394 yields 7376.0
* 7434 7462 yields 7440.0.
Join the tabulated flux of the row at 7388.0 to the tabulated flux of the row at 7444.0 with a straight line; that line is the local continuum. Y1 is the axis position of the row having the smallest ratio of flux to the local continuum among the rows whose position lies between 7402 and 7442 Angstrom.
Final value 7408.0 Angstrom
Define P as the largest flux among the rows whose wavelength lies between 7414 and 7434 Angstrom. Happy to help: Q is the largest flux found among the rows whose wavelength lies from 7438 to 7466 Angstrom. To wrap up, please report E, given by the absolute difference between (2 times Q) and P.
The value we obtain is 11.9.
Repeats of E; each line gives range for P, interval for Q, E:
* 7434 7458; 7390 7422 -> 11.2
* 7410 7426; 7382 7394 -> 10.6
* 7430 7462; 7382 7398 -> 10.0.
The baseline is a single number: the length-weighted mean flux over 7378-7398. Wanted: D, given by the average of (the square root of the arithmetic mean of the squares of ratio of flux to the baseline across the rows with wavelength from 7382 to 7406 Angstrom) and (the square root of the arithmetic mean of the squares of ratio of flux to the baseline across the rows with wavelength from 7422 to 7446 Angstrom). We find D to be 1.00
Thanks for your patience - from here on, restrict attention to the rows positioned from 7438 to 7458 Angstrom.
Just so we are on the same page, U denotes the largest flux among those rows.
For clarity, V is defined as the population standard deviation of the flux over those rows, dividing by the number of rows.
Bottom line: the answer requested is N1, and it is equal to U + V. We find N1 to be 11.9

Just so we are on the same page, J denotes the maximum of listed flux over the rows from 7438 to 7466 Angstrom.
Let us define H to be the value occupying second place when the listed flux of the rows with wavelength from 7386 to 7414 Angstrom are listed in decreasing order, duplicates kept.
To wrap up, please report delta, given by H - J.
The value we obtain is -0.9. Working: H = 10.53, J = 11.47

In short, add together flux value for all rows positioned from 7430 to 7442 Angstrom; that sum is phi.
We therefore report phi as 32.9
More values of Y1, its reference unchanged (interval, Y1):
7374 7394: 7388.0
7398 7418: 7408.0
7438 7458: 7444.0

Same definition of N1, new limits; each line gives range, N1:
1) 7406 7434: 11.4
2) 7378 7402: 11.7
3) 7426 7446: 11.9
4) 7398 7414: 11.9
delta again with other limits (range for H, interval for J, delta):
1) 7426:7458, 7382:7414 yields -0.3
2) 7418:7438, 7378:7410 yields -0.5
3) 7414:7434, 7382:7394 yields 0.1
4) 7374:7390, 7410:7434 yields 0.3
